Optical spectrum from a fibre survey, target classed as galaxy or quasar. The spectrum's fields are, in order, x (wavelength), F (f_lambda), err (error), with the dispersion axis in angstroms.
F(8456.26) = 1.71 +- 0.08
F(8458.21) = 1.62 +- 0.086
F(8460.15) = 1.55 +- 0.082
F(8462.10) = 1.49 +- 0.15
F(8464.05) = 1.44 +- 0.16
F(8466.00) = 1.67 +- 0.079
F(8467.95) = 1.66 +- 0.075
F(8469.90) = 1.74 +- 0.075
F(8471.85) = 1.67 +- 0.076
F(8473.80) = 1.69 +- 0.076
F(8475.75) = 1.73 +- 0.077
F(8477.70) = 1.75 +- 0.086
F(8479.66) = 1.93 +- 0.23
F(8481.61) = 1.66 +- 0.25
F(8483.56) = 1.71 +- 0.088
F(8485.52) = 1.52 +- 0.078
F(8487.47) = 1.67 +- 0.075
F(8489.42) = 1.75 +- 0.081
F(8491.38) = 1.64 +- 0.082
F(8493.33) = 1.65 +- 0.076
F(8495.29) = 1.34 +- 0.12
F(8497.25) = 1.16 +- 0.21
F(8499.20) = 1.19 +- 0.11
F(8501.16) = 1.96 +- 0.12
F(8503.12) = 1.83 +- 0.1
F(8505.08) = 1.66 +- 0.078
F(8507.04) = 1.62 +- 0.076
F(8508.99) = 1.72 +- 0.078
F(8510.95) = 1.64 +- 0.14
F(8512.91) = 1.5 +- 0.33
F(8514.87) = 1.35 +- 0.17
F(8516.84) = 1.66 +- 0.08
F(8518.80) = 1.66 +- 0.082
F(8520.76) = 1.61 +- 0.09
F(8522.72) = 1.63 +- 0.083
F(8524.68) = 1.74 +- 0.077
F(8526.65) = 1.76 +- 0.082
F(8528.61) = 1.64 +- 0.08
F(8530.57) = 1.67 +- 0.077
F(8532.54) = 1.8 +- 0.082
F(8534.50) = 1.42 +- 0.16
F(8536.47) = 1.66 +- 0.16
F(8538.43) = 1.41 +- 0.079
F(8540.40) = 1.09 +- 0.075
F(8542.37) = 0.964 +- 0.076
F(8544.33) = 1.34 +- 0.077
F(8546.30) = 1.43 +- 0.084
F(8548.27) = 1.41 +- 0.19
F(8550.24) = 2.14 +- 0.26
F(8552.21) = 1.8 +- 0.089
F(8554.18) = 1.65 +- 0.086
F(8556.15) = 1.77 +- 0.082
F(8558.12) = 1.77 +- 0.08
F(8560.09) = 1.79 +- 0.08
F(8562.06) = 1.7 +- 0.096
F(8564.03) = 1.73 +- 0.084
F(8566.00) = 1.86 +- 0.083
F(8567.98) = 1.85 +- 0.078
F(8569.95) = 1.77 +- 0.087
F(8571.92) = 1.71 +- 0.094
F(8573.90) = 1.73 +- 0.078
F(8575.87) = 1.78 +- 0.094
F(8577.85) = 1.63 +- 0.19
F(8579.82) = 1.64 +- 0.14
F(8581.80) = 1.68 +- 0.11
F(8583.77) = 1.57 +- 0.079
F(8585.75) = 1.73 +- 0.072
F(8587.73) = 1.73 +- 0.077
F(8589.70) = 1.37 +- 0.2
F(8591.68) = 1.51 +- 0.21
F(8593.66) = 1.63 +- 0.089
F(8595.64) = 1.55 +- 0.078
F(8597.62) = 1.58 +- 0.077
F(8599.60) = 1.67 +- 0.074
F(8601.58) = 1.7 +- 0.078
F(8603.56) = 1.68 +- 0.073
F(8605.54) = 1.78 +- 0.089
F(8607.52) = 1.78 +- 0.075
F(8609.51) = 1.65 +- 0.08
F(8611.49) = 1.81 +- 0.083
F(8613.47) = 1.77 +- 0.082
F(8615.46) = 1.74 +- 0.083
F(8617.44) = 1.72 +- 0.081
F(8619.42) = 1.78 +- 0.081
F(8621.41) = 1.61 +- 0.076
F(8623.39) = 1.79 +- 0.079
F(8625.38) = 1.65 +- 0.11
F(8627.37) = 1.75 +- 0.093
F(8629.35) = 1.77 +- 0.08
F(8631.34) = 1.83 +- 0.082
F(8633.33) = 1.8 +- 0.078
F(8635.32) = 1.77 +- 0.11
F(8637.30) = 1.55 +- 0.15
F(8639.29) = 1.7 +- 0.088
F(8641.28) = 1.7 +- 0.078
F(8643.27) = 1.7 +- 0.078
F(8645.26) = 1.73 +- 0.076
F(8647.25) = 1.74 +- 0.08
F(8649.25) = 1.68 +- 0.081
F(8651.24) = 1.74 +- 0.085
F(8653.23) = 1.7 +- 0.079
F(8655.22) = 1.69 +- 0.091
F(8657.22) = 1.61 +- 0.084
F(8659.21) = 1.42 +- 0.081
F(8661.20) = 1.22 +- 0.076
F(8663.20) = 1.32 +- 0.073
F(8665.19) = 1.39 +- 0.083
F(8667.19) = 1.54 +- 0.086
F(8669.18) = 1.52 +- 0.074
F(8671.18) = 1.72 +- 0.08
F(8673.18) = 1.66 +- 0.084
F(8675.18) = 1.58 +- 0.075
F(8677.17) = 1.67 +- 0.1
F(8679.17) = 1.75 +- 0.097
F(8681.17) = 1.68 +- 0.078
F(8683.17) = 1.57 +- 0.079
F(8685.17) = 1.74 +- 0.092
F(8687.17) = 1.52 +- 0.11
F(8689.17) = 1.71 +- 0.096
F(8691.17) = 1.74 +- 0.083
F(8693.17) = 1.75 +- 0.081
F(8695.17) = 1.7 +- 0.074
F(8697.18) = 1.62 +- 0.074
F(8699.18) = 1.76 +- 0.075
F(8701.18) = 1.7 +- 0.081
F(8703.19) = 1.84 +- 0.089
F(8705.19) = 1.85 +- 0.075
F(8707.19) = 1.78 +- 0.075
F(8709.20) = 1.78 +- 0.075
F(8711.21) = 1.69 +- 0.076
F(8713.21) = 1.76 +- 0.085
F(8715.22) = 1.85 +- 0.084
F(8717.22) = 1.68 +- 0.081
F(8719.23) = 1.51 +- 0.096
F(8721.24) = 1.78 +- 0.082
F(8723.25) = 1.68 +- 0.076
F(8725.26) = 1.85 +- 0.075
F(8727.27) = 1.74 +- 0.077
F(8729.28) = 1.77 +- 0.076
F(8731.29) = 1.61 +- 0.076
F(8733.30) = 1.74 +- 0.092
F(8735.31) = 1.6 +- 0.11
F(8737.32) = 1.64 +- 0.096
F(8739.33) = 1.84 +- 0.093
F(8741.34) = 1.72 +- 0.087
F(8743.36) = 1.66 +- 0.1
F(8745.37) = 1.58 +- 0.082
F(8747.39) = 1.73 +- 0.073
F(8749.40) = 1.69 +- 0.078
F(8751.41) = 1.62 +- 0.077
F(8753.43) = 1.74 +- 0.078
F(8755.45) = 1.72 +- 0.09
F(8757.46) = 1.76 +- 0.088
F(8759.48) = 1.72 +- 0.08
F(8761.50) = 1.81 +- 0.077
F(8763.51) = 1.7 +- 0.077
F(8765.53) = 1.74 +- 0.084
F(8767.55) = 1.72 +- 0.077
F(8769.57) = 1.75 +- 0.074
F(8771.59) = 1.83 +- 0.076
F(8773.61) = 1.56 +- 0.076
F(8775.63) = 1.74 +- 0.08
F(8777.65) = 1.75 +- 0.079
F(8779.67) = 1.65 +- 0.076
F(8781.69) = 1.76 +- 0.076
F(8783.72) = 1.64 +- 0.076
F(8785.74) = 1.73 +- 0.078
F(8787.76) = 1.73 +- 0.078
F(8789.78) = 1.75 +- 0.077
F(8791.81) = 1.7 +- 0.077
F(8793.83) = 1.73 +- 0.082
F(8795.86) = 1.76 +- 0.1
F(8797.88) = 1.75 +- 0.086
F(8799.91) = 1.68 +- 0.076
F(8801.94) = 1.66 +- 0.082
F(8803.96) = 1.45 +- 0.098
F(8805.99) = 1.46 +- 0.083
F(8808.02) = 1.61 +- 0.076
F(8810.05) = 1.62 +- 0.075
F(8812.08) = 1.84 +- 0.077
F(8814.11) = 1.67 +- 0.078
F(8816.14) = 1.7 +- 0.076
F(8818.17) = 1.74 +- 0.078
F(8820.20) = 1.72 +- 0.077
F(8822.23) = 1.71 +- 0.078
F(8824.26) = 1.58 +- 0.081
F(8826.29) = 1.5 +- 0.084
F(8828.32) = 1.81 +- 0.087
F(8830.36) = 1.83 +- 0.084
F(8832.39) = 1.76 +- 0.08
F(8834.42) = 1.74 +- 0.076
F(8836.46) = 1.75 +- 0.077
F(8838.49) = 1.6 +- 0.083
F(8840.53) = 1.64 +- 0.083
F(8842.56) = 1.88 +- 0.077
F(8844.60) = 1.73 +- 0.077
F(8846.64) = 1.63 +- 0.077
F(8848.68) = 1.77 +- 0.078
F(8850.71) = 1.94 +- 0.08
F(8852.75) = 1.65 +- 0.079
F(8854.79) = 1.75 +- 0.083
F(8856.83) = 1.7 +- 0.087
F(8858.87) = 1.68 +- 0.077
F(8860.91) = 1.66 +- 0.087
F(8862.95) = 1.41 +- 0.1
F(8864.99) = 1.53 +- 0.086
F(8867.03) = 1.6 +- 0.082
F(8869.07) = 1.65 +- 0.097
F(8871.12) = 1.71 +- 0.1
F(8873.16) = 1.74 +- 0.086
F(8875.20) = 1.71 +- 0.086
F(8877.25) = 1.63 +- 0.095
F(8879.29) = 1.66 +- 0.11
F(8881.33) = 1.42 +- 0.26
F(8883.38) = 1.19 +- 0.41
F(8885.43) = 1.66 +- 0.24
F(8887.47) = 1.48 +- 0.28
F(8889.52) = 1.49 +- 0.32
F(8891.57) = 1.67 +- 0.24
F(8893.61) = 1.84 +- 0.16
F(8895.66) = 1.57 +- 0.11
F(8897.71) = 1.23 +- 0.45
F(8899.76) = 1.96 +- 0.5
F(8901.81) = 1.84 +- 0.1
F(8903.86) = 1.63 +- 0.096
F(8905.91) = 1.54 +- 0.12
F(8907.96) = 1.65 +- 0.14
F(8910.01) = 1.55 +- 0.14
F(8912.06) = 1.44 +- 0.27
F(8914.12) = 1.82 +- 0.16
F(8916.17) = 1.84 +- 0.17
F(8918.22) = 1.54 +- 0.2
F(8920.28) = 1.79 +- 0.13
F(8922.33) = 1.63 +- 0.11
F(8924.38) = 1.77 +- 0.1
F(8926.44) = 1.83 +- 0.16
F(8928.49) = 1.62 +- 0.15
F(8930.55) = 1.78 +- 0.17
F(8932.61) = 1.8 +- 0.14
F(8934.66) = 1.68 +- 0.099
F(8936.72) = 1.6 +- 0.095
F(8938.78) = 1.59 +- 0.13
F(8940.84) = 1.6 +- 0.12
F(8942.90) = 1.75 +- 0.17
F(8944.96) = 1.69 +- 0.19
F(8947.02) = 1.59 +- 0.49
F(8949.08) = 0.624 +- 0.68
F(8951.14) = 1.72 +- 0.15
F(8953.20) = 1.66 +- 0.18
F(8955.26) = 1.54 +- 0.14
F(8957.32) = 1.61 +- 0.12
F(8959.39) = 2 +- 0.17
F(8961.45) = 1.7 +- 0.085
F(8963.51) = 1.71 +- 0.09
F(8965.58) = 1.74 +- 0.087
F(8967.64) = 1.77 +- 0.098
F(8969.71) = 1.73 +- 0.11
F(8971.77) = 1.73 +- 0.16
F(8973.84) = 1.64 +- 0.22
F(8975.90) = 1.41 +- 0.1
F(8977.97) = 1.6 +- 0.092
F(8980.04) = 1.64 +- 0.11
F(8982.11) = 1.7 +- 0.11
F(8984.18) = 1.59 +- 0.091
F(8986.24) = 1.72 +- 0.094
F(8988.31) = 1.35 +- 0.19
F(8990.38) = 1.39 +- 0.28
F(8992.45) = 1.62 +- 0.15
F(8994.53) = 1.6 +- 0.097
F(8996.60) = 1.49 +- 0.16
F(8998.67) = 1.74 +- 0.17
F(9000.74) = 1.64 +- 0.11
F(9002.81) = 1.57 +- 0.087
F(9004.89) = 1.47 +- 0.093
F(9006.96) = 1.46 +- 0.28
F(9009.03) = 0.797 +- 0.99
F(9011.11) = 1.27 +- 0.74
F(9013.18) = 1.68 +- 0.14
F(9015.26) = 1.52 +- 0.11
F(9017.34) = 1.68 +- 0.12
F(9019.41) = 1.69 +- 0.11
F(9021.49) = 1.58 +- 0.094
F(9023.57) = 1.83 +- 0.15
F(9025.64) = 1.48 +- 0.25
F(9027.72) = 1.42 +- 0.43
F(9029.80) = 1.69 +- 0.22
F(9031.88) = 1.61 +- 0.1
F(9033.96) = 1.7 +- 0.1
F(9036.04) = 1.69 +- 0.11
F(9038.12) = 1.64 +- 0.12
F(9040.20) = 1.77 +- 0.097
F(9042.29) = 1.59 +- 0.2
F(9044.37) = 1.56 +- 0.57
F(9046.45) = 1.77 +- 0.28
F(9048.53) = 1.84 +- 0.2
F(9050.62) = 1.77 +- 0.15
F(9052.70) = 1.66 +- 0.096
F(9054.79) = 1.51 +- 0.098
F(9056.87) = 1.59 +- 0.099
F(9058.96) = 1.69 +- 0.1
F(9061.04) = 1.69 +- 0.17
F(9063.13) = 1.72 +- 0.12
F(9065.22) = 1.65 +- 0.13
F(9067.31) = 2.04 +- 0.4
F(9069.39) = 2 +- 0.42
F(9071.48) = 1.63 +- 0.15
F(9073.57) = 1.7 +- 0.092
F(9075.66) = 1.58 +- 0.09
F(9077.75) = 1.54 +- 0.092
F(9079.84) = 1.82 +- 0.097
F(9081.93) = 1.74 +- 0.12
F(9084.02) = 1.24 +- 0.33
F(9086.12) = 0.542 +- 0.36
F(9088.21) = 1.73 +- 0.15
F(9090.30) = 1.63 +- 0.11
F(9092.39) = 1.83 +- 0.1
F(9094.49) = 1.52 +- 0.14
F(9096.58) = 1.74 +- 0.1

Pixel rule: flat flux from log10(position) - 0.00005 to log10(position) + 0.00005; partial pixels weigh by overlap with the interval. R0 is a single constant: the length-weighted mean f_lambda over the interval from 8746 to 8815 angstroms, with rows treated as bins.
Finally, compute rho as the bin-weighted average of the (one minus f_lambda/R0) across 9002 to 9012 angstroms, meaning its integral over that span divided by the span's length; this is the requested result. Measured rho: 0.230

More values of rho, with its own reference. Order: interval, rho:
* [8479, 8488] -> 0.004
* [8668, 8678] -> 0.042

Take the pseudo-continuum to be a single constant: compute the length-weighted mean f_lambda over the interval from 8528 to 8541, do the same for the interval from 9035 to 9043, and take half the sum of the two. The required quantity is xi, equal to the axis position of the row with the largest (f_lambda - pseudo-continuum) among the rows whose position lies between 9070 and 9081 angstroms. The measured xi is 9079.84 angstroms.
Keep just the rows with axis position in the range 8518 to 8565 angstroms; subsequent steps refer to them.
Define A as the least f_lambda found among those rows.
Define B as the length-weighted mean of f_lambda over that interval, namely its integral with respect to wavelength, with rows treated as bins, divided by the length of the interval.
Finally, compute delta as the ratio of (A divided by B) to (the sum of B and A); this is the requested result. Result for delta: 0.23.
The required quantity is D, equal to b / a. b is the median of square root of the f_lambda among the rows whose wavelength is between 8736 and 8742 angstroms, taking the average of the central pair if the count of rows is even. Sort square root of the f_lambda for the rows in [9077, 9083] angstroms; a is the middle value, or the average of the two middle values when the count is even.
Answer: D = 0.994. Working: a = 1.32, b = 1.31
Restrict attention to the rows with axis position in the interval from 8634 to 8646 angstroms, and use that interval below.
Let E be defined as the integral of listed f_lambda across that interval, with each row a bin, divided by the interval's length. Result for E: 1.69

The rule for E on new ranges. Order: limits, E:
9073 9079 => 1.61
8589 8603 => 1.58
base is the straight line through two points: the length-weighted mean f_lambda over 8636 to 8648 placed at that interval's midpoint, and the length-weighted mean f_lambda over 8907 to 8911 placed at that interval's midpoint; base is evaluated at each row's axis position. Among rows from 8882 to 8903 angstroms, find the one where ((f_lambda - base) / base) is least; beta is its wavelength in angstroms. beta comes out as 8883.38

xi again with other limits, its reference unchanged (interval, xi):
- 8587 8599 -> 8587.73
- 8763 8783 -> 8771.59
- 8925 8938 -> 8926.44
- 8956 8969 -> 8959.39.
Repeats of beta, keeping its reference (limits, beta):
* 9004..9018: 9009.03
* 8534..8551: 8542.37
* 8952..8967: 8955.26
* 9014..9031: 9027.72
